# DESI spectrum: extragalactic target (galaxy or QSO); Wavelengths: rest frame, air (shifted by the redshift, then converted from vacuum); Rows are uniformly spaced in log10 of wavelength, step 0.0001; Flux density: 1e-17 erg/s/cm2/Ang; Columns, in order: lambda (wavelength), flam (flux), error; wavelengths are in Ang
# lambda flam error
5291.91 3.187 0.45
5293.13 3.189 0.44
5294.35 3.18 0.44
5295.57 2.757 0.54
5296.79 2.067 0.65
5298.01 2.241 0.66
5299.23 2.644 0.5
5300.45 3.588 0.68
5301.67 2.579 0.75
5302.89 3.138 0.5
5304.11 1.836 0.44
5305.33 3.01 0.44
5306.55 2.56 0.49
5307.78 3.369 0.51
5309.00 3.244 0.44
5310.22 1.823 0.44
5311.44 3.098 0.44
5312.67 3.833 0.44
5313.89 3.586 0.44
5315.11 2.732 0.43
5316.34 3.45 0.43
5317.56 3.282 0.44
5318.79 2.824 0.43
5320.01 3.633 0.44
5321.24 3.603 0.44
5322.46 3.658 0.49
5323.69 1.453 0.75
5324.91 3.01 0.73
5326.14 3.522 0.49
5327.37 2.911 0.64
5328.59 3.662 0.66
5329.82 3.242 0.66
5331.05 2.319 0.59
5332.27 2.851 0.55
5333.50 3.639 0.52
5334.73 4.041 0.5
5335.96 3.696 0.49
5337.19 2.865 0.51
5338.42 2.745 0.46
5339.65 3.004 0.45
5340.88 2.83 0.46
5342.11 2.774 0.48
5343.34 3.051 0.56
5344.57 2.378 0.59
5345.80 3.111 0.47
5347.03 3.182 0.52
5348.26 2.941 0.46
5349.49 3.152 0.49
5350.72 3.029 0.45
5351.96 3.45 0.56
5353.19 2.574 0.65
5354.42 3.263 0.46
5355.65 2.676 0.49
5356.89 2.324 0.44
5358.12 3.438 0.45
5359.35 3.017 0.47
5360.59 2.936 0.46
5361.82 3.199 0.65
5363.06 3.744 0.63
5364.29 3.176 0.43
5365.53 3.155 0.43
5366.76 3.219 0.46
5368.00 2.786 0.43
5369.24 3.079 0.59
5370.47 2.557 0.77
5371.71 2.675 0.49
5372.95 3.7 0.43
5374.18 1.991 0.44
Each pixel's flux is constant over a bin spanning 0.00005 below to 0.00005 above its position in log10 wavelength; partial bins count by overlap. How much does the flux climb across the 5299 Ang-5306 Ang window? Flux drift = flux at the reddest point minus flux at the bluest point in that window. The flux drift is 0.37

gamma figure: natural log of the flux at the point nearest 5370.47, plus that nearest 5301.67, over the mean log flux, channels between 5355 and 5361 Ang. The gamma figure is 1.80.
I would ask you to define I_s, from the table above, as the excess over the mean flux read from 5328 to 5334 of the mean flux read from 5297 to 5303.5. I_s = -0.3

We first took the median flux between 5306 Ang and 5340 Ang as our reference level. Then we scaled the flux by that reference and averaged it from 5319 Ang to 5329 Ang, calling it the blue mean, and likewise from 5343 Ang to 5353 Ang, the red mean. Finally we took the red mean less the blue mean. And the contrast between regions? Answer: -0.04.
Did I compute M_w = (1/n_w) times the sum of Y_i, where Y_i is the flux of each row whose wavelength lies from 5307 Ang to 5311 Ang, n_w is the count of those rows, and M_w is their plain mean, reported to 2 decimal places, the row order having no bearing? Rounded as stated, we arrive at 2.81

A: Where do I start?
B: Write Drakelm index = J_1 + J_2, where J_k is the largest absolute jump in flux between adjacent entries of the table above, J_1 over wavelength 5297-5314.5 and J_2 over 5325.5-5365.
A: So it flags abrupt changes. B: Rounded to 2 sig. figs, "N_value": 2.5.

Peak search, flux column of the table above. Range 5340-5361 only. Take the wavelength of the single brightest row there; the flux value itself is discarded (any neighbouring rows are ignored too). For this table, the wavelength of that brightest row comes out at 5351.96 Ang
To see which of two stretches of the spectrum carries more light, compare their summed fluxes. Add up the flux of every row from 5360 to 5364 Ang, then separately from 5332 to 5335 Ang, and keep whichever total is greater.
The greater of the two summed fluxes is 10.5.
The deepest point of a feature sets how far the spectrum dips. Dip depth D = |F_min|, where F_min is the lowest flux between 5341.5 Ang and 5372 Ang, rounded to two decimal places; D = 2.32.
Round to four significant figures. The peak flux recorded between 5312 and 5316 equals 3.833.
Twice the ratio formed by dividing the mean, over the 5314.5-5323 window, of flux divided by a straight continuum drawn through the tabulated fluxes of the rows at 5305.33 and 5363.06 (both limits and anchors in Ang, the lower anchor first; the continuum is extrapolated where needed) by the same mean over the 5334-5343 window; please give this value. 2.27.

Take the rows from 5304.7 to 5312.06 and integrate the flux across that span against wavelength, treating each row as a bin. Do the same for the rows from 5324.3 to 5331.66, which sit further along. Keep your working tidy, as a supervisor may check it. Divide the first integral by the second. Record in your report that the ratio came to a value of 0.91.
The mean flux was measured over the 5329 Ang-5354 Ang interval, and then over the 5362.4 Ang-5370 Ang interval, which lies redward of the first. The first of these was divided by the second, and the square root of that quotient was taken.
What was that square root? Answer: 0.98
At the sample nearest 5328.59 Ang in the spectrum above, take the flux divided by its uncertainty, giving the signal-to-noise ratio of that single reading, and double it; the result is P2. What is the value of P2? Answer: 11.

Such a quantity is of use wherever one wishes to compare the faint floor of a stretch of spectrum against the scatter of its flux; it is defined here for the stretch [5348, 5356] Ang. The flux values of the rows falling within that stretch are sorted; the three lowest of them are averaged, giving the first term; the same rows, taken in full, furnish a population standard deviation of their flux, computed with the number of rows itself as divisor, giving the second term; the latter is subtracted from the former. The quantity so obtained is 2.4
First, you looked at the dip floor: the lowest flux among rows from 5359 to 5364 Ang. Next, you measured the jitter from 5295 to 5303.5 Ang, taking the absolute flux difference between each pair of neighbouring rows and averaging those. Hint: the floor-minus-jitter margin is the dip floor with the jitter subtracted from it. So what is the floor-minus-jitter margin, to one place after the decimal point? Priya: 2.3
